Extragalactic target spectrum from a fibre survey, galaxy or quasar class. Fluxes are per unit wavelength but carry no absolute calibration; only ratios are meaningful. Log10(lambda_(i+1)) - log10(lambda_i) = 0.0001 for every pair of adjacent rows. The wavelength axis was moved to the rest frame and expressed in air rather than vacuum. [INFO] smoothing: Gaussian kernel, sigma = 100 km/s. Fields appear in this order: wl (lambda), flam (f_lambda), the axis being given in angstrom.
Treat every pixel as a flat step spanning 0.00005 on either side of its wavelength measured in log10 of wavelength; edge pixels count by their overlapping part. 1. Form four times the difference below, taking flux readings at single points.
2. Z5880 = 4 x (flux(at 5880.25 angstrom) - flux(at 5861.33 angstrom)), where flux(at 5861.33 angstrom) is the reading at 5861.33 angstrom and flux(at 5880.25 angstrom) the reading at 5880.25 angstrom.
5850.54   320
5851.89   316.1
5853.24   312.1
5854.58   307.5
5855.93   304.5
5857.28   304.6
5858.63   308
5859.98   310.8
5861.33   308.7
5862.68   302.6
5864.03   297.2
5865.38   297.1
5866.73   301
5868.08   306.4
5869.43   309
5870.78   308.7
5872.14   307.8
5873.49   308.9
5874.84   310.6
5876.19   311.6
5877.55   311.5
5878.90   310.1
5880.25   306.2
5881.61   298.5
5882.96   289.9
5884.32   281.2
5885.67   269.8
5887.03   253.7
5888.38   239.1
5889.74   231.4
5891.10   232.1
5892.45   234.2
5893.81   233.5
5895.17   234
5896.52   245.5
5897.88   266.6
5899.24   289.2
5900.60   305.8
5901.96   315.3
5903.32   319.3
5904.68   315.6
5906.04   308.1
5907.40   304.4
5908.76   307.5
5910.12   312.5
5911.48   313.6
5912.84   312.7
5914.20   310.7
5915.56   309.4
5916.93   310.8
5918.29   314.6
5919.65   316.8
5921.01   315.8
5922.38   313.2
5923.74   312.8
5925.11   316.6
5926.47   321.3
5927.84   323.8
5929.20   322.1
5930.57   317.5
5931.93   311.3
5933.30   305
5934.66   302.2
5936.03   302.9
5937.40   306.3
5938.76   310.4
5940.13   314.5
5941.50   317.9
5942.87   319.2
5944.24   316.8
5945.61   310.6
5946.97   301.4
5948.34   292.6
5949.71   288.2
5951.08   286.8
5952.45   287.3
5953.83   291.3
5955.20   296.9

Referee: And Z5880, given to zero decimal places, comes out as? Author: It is -10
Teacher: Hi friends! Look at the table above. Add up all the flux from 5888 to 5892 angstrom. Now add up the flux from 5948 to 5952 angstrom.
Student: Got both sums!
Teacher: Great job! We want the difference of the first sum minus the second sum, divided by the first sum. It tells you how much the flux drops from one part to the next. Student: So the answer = -0.23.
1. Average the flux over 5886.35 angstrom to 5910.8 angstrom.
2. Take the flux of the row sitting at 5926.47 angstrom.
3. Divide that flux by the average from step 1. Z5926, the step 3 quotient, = 1.17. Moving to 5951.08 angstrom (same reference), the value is 1.04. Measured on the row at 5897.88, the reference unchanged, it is 0.97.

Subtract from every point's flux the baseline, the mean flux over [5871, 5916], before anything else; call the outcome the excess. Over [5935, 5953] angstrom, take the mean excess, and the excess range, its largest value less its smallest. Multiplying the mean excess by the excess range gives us 529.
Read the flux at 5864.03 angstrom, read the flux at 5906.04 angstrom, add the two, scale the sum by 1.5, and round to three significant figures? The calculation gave 908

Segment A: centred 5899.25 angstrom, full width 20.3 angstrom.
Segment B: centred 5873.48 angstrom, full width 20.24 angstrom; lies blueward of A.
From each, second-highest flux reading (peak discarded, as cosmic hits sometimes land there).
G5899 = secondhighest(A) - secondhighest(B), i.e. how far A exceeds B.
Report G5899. 4.1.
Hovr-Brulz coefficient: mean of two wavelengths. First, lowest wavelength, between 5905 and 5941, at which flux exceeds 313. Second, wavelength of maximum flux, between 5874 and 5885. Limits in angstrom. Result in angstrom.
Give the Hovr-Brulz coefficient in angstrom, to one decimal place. 5893.8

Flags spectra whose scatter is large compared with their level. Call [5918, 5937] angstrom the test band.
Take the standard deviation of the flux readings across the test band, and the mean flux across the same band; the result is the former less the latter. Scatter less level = -307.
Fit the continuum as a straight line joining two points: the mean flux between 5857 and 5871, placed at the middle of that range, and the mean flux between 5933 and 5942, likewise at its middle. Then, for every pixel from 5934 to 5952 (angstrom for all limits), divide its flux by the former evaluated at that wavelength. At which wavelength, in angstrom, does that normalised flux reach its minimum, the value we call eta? 5951.08 angstrom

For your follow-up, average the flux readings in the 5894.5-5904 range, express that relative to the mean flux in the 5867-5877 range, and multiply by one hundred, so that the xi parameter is 91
